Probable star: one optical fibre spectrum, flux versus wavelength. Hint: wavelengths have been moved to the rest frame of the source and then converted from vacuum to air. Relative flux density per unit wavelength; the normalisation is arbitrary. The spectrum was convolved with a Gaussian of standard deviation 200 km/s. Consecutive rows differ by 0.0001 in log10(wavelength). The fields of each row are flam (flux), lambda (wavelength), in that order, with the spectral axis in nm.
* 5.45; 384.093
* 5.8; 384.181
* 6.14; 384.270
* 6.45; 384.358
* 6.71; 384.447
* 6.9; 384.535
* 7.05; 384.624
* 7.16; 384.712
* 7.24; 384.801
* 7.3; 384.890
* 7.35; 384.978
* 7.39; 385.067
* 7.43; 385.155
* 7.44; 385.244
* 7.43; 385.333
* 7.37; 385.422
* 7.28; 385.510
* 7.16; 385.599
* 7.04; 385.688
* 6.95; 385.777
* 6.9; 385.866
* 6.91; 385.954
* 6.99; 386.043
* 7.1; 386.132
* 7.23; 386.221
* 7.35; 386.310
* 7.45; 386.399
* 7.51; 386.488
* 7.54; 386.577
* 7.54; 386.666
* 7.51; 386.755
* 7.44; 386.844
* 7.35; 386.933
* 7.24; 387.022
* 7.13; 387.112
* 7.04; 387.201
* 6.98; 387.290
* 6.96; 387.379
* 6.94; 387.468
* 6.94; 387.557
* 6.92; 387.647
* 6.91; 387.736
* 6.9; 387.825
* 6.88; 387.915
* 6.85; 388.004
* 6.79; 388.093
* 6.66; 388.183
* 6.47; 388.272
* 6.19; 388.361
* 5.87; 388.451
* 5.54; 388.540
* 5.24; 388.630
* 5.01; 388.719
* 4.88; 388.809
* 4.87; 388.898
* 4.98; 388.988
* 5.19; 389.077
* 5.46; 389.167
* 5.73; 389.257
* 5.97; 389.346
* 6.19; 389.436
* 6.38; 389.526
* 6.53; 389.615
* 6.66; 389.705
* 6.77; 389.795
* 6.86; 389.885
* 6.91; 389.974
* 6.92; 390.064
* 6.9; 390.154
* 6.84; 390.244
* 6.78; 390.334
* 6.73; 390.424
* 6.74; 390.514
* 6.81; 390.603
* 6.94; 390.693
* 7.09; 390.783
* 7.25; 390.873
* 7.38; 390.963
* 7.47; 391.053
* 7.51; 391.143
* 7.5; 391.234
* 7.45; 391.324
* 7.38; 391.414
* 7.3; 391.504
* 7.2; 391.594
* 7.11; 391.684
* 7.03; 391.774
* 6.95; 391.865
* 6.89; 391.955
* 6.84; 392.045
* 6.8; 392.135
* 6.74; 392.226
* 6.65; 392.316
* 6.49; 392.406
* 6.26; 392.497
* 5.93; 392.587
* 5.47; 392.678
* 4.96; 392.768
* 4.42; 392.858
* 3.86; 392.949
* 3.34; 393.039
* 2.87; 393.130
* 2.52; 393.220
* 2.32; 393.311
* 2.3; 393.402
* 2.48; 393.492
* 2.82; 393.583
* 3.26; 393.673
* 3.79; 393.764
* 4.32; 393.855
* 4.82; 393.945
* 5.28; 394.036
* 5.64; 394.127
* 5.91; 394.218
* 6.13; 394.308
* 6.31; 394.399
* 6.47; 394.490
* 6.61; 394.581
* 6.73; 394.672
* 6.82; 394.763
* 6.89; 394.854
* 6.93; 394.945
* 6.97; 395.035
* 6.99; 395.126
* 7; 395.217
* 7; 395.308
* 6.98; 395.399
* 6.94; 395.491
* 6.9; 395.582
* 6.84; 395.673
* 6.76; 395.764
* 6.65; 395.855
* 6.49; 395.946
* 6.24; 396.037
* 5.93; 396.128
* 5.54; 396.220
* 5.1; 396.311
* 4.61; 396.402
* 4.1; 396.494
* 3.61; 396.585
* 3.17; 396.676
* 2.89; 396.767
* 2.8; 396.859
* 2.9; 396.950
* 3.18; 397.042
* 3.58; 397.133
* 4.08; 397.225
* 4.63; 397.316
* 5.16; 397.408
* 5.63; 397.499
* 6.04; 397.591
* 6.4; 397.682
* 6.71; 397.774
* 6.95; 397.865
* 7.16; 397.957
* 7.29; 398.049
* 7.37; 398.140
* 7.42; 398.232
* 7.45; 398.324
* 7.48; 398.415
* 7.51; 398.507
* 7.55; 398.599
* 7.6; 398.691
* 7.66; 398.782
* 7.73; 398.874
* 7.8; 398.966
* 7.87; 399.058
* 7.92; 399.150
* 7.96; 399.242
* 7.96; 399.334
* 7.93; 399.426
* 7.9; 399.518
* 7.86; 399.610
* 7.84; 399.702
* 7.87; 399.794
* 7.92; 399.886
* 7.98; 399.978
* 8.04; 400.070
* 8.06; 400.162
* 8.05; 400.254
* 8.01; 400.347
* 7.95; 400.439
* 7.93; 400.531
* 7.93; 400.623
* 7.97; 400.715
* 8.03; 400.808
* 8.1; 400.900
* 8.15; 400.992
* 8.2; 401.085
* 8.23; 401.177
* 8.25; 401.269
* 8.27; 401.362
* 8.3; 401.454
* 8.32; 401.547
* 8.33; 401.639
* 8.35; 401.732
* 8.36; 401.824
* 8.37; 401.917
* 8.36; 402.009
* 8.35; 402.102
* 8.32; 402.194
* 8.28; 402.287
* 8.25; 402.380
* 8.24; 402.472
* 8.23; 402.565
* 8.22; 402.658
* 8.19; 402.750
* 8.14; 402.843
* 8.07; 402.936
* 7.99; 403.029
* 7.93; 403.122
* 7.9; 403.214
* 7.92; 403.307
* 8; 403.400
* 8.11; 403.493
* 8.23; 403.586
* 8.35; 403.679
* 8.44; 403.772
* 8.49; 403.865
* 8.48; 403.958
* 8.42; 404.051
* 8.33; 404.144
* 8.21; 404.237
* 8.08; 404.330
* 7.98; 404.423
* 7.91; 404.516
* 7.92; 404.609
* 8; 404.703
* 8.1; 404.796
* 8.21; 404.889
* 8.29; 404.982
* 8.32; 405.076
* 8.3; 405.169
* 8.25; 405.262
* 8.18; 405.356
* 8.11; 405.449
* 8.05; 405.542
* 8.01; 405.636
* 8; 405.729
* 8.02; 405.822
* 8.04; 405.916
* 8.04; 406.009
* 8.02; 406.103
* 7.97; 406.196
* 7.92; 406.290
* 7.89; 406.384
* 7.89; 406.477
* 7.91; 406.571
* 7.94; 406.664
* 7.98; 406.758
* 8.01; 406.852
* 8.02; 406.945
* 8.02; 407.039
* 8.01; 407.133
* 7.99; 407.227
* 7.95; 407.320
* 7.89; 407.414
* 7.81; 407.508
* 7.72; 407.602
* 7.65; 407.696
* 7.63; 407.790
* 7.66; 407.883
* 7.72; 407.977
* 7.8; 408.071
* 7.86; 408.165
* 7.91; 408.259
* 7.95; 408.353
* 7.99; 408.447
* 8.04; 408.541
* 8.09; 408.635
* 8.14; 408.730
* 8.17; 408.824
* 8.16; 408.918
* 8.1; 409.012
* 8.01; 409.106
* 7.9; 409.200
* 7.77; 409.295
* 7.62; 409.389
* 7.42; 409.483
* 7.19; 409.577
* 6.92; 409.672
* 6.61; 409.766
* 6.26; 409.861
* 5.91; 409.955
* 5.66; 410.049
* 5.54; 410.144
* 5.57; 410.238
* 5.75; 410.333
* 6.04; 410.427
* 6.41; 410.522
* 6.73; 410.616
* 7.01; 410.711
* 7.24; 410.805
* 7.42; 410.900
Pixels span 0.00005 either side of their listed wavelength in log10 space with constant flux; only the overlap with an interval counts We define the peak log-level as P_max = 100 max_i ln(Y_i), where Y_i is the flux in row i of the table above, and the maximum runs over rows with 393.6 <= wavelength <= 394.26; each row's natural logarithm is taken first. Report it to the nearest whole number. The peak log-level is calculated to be 178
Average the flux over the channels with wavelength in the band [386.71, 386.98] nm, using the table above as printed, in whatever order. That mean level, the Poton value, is 7.4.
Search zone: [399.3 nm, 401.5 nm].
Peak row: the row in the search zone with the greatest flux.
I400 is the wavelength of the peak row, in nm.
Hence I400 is 401.454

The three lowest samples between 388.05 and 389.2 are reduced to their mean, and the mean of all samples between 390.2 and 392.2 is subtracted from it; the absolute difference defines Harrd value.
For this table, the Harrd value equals 2.2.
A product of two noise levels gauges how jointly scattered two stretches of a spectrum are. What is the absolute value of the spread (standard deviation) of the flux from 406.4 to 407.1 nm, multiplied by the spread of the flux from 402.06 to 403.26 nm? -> 0.01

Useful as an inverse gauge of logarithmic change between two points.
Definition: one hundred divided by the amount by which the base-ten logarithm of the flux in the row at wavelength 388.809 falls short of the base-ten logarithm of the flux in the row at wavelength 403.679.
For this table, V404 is 429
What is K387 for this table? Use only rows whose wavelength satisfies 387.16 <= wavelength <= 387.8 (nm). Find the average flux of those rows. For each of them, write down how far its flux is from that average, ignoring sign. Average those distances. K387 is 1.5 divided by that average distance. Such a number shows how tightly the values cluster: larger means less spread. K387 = 47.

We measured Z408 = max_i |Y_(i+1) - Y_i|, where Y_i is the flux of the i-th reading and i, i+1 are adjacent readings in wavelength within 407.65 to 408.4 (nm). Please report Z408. 0.080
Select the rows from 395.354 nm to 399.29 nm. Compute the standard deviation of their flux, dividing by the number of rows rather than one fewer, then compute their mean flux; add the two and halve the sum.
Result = 3.85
